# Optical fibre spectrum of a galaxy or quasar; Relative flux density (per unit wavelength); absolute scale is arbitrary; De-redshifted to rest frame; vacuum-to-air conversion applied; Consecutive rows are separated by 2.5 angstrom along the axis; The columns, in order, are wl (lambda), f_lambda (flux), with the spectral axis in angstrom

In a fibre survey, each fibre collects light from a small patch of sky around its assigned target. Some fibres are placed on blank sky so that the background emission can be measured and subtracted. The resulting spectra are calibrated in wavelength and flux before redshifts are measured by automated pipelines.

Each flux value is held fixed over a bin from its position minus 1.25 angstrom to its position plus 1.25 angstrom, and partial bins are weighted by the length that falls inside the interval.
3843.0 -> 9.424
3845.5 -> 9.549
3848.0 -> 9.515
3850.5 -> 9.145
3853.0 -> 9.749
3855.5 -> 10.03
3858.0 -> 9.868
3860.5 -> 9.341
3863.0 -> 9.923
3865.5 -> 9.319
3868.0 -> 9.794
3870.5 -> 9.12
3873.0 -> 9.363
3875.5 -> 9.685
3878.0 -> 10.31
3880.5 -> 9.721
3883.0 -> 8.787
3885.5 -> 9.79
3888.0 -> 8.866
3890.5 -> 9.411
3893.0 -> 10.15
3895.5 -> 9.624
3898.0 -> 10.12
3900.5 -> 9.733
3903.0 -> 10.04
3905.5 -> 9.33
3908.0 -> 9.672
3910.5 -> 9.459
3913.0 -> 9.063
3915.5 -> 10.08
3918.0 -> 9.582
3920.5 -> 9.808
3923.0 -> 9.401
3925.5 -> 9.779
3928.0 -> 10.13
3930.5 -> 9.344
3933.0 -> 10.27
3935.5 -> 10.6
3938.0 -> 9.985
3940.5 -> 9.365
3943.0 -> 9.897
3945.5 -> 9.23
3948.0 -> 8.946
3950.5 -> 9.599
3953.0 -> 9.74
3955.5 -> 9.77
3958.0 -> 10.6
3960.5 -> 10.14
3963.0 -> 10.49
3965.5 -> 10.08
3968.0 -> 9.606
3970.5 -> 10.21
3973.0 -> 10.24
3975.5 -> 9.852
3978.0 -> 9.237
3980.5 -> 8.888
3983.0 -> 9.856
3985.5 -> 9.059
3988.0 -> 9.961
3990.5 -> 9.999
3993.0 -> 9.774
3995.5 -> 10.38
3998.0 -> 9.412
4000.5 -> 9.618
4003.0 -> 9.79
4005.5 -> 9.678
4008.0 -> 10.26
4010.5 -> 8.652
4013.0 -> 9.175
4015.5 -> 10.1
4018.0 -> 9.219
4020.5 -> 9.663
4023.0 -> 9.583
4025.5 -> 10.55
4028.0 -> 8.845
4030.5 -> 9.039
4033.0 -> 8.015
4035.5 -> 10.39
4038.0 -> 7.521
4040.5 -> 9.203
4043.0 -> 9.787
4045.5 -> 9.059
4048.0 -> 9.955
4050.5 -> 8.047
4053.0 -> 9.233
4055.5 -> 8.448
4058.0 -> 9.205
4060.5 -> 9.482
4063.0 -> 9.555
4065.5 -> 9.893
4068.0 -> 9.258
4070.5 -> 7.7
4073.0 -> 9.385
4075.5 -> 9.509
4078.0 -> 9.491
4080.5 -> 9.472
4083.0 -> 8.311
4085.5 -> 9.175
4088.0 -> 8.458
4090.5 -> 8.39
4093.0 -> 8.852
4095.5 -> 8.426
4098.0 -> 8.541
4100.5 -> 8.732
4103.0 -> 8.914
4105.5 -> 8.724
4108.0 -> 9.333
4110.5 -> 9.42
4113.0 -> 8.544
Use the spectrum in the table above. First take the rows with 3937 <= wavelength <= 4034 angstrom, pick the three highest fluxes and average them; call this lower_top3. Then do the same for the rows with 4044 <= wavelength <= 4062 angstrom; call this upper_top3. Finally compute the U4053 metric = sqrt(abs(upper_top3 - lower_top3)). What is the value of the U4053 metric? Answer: 1.0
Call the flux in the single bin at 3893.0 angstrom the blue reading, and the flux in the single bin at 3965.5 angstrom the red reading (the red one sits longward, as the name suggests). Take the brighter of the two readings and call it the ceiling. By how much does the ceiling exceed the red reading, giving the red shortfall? 0.07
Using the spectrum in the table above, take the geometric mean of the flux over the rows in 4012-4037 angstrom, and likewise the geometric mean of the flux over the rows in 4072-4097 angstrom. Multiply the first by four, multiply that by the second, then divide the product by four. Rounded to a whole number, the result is 84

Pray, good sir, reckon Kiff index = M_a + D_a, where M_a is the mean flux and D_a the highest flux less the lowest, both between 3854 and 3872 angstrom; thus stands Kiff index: 10.5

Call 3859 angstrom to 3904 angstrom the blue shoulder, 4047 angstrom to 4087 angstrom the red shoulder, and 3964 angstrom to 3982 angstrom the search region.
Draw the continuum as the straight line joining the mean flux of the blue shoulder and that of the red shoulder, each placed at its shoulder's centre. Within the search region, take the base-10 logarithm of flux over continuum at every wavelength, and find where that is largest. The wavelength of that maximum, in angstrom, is 3973.0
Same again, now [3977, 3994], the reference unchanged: 3990.5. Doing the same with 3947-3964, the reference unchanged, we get 3958.0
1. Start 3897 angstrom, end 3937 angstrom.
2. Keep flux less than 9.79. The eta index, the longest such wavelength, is 3930.5 angstrom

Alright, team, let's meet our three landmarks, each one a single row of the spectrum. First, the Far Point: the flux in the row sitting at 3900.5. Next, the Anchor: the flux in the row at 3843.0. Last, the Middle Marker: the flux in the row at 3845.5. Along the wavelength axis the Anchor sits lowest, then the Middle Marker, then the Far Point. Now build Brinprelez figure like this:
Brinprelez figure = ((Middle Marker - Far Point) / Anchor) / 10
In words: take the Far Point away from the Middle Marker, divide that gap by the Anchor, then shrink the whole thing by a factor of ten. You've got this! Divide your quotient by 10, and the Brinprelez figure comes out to -0.0020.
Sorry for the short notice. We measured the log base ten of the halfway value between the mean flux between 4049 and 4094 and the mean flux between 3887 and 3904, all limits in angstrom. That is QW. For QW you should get 0.971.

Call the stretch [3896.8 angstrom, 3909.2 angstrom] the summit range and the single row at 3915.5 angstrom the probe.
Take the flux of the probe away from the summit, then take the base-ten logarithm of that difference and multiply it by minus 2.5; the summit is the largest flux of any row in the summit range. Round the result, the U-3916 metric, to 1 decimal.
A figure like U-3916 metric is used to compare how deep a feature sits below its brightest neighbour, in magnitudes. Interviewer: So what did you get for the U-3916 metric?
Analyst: 3.5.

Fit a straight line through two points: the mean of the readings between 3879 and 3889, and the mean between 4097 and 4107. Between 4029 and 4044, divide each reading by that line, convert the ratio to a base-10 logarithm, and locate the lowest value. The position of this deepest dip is 4038.0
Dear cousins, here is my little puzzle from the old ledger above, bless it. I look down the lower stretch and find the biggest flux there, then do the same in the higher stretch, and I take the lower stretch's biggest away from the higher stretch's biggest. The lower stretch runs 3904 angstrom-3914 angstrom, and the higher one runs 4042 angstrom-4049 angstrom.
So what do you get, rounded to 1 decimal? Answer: 0.3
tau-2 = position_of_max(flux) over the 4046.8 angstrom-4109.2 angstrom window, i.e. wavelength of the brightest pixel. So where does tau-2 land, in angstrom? 4048.0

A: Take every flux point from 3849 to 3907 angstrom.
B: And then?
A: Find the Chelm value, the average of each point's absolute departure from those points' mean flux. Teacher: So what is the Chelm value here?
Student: 0.338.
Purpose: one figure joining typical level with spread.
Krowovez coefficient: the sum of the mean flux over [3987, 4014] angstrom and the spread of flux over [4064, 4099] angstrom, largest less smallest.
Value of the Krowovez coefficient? 11.9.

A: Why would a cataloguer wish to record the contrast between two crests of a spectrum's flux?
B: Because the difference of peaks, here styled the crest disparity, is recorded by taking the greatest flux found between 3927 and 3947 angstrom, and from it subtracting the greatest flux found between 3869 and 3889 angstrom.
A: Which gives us 0.3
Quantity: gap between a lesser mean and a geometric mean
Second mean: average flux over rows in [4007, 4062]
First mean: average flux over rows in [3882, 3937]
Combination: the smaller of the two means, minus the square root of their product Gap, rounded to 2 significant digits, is -0.22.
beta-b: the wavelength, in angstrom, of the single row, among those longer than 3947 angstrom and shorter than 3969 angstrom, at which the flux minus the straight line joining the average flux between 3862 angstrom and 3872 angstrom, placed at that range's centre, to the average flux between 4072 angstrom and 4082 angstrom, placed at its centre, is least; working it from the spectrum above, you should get 3948.0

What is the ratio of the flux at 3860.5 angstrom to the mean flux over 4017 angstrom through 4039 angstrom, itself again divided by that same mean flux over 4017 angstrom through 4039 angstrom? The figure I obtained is 0.110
